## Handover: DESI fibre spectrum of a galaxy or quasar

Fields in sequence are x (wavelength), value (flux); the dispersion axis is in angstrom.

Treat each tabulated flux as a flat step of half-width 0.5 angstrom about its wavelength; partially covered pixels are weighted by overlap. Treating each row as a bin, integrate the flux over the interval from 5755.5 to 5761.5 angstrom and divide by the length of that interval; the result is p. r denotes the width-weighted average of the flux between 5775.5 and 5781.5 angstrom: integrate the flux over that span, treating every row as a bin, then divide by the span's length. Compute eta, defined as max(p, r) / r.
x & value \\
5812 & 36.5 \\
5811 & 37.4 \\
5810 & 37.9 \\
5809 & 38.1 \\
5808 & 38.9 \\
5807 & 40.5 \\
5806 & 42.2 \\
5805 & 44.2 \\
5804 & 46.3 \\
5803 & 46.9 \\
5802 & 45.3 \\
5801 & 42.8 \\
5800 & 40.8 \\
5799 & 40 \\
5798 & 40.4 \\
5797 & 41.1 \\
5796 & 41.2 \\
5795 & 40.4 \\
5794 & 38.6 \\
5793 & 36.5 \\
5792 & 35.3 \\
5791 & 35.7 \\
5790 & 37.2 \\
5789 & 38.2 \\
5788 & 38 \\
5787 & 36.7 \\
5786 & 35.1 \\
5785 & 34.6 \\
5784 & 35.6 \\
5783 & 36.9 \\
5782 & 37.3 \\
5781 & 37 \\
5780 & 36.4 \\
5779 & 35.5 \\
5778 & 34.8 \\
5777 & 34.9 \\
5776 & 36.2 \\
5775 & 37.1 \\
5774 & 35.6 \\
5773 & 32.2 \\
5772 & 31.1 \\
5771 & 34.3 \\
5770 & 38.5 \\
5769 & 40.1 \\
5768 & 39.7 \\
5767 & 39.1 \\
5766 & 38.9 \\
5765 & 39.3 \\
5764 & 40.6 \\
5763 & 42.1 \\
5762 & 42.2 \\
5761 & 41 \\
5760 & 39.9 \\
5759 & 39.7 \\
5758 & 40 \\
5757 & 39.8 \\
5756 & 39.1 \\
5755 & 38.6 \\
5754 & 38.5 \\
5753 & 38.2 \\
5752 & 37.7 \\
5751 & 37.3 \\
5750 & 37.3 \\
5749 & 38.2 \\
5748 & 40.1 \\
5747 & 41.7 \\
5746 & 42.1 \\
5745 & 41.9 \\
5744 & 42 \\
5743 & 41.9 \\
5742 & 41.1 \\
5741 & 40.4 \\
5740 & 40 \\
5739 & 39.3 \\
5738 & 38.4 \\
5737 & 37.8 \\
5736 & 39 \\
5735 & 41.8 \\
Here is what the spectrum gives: 1.11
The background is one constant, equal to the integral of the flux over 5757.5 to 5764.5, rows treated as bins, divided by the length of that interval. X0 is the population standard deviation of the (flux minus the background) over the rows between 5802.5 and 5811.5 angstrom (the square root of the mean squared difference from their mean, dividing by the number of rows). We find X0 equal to 3.5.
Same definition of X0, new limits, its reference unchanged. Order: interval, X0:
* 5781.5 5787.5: 1.0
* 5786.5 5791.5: 0.9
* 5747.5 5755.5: 0.8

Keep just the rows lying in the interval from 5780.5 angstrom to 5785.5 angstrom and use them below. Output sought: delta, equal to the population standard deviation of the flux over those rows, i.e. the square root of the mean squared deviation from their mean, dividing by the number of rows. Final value 1.0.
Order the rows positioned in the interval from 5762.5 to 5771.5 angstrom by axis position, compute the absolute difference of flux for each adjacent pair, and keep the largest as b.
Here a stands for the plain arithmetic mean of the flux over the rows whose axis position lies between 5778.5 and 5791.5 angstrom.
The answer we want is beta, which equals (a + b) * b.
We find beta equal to 171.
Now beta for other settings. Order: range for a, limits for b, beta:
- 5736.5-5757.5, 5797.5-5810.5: 105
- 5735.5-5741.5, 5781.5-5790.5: 65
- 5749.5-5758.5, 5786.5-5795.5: 85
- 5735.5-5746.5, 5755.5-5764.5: 63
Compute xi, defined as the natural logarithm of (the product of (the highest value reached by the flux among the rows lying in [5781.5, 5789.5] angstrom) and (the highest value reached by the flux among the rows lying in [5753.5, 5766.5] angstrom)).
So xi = 7.39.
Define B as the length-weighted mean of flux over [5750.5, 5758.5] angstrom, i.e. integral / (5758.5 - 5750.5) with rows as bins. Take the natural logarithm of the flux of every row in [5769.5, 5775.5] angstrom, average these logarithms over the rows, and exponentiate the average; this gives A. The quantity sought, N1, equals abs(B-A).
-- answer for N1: 3.9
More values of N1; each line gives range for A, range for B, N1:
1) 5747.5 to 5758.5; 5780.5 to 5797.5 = 1.2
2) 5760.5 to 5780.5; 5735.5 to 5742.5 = 2.1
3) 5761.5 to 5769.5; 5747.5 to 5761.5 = 1.3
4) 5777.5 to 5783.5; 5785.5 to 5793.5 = 0.3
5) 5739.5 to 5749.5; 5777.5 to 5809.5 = 1.9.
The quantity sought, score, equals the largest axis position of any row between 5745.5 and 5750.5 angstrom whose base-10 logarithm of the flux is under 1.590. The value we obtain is 5750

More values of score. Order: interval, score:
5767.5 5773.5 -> 5773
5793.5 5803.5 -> 5794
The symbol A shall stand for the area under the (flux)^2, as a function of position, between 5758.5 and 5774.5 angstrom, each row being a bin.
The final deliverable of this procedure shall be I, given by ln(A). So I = 10.1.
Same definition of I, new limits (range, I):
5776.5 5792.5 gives 10.0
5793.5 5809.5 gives 10.2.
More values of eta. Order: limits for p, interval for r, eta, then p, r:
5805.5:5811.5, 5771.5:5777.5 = 1.13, 39.2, 35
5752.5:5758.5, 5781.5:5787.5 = 1.08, 39.0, 36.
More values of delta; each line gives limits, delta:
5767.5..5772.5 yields 3.5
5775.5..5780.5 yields 0.7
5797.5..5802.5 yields 2.0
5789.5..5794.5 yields 1.2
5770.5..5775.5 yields 2.2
